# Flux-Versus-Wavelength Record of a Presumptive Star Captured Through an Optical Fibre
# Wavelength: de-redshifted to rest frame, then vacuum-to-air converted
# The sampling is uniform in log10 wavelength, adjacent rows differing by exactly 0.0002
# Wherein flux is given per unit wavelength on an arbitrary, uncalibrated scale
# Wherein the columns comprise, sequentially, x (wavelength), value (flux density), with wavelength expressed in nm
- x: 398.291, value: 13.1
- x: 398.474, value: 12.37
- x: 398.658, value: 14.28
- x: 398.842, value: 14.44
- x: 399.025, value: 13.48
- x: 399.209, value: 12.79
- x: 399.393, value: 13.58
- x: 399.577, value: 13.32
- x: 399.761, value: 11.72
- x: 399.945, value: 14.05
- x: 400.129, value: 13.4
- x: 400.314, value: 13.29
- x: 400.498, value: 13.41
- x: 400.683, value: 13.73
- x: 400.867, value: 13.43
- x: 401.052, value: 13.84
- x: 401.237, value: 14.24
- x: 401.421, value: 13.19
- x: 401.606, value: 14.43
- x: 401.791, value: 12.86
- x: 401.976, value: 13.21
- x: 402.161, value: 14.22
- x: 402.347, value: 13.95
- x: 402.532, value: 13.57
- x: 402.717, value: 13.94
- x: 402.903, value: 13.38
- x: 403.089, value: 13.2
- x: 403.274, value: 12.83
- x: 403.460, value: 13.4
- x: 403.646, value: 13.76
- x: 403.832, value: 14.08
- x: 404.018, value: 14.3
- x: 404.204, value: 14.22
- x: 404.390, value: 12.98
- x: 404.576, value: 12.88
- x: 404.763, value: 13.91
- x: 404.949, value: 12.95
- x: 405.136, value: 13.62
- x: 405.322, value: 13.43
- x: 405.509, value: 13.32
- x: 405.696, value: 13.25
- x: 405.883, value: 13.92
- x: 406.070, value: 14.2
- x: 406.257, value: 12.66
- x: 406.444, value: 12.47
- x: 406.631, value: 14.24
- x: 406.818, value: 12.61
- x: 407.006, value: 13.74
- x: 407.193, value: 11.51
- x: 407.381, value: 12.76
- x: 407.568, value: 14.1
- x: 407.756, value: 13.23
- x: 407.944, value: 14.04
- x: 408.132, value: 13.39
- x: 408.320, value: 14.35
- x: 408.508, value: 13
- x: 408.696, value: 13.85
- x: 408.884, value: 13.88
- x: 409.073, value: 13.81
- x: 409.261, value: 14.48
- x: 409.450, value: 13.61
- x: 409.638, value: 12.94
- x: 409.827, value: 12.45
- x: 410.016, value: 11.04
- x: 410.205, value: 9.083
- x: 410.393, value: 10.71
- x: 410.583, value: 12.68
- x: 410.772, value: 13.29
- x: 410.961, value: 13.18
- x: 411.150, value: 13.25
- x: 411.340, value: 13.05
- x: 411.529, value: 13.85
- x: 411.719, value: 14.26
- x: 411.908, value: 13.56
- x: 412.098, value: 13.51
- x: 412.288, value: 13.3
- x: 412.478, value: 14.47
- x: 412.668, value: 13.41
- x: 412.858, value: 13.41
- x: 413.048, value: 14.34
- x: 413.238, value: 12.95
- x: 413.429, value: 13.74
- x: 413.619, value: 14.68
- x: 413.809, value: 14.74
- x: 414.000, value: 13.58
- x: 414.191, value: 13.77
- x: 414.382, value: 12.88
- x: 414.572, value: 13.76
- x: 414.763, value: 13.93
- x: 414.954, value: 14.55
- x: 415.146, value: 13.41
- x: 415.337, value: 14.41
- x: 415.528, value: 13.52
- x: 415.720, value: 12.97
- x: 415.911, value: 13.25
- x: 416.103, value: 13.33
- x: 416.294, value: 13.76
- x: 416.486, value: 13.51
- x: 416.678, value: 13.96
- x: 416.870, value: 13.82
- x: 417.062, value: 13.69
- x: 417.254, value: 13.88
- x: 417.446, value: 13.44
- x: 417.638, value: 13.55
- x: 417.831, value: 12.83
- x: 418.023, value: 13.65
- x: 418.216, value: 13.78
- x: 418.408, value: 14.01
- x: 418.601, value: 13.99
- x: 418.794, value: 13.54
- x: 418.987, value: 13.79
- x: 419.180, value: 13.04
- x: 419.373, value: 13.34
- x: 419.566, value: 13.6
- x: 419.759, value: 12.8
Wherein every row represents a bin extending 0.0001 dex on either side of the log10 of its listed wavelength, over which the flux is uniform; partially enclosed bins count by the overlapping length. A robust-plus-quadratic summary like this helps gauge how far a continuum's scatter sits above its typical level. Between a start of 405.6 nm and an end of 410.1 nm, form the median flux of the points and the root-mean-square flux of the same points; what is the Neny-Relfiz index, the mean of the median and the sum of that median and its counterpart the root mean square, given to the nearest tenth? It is 20.2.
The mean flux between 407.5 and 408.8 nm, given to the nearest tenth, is 13.7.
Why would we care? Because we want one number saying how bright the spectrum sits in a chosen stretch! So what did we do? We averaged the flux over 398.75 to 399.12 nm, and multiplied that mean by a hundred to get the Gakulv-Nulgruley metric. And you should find 1396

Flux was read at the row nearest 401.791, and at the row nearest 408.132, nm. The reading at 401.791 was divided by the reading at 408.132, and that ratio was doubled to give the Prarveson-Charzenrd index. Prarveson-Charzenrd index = 1.92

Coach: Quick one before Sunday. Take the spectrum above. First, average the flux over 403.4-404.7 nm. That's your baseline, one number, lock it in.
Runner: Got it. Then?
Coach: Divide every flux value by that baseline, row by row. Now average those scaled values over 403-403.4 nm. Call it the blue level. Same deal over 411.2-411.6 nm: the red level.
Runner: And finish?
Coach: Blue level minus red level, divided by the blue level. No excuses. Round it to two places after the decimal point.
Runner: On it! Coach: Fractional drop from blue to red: -0.03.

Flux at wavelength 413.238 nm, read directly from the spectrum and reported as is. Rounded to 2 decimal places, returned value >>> 12.95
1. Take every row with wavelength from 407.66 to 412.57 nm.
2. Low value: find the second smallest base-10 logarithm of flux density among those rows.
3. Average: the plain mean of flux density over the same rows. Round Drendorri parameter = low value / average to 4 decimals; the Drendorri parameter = 0.0782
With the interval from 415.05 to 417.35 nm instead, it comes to 0.0824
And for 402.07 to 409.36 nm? 0.0810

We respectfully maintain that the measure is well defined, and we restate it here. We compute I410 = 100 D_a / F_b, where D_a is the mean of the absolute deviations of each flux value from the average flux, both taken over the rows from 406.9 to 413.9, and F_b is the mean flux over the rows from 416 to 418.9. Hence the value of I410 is 5.6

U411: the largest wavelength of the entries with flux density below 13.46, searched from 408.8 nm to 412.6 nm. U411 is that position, 412.288 nm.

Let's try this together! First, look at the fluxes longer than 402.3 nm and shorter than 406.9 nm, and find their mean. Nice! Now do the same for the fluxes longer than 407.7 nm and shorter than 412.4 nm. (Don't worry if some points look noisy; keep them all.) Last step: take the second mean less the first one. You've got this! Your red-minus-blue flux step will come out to -0.37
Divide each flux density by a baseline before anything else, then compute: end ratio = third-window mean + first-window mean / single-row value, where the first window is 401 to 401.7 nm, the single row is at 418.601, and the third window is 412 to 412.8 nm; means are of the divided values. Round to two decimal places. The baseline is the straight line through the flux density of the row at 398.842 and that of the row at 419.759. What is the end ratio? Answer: 1.92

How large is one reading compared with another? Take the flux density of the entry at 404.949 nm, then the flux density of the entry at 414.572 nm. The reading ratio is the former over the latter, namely 0.94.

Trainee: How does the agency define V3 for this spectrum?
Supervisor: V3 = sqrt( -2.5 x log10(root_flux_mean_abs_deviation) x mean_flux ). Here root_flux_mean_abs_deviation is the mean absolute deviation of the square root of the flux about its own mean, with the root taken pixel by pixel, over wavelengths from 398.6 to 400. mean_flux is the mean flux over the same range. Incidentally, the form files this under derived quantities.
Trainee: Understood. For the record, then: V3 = 6.0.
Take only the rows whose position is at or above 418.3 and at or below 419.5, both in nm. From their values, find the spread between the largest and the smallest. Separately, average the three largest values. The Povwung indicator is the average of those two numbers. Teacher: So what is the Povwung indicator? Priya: 7.45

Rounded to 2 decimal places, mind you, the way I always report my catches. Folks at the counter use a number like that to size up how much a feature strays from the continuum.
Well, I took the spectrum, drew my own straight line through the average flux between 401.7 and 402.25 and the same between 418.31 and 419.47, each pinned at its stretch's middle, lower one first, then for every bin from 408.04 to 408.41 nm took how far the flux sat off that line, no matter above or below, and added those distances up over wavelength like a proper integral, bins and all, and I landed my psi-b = 0.18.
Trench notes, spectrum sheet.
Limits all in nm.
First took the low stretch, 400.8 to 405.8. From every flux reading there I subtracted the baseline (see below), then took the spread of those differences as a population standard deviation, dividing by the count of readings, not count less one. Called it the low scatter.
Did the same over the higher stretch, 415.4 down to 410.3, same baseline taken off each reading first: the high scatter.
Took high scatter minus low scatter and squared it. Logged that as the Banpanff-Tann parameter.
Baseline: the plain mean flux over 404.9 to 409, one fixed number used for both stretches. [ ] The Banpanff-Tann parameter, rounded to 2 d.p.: 0.10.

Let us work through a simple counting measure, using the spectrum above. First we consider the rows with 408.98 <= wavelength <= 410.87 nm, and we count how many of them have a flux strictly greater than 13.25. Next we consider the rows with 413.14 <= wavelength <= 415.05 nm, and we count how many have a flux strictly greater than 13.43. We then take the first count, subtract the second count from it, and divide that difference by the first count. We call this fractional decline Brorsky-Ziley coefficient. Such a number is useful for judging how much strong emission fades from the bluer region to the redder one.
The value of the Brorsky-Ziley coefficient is -1.0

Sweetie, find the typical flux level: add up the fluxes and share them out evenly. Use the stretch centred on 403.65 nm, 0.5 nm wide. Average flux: 13.7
